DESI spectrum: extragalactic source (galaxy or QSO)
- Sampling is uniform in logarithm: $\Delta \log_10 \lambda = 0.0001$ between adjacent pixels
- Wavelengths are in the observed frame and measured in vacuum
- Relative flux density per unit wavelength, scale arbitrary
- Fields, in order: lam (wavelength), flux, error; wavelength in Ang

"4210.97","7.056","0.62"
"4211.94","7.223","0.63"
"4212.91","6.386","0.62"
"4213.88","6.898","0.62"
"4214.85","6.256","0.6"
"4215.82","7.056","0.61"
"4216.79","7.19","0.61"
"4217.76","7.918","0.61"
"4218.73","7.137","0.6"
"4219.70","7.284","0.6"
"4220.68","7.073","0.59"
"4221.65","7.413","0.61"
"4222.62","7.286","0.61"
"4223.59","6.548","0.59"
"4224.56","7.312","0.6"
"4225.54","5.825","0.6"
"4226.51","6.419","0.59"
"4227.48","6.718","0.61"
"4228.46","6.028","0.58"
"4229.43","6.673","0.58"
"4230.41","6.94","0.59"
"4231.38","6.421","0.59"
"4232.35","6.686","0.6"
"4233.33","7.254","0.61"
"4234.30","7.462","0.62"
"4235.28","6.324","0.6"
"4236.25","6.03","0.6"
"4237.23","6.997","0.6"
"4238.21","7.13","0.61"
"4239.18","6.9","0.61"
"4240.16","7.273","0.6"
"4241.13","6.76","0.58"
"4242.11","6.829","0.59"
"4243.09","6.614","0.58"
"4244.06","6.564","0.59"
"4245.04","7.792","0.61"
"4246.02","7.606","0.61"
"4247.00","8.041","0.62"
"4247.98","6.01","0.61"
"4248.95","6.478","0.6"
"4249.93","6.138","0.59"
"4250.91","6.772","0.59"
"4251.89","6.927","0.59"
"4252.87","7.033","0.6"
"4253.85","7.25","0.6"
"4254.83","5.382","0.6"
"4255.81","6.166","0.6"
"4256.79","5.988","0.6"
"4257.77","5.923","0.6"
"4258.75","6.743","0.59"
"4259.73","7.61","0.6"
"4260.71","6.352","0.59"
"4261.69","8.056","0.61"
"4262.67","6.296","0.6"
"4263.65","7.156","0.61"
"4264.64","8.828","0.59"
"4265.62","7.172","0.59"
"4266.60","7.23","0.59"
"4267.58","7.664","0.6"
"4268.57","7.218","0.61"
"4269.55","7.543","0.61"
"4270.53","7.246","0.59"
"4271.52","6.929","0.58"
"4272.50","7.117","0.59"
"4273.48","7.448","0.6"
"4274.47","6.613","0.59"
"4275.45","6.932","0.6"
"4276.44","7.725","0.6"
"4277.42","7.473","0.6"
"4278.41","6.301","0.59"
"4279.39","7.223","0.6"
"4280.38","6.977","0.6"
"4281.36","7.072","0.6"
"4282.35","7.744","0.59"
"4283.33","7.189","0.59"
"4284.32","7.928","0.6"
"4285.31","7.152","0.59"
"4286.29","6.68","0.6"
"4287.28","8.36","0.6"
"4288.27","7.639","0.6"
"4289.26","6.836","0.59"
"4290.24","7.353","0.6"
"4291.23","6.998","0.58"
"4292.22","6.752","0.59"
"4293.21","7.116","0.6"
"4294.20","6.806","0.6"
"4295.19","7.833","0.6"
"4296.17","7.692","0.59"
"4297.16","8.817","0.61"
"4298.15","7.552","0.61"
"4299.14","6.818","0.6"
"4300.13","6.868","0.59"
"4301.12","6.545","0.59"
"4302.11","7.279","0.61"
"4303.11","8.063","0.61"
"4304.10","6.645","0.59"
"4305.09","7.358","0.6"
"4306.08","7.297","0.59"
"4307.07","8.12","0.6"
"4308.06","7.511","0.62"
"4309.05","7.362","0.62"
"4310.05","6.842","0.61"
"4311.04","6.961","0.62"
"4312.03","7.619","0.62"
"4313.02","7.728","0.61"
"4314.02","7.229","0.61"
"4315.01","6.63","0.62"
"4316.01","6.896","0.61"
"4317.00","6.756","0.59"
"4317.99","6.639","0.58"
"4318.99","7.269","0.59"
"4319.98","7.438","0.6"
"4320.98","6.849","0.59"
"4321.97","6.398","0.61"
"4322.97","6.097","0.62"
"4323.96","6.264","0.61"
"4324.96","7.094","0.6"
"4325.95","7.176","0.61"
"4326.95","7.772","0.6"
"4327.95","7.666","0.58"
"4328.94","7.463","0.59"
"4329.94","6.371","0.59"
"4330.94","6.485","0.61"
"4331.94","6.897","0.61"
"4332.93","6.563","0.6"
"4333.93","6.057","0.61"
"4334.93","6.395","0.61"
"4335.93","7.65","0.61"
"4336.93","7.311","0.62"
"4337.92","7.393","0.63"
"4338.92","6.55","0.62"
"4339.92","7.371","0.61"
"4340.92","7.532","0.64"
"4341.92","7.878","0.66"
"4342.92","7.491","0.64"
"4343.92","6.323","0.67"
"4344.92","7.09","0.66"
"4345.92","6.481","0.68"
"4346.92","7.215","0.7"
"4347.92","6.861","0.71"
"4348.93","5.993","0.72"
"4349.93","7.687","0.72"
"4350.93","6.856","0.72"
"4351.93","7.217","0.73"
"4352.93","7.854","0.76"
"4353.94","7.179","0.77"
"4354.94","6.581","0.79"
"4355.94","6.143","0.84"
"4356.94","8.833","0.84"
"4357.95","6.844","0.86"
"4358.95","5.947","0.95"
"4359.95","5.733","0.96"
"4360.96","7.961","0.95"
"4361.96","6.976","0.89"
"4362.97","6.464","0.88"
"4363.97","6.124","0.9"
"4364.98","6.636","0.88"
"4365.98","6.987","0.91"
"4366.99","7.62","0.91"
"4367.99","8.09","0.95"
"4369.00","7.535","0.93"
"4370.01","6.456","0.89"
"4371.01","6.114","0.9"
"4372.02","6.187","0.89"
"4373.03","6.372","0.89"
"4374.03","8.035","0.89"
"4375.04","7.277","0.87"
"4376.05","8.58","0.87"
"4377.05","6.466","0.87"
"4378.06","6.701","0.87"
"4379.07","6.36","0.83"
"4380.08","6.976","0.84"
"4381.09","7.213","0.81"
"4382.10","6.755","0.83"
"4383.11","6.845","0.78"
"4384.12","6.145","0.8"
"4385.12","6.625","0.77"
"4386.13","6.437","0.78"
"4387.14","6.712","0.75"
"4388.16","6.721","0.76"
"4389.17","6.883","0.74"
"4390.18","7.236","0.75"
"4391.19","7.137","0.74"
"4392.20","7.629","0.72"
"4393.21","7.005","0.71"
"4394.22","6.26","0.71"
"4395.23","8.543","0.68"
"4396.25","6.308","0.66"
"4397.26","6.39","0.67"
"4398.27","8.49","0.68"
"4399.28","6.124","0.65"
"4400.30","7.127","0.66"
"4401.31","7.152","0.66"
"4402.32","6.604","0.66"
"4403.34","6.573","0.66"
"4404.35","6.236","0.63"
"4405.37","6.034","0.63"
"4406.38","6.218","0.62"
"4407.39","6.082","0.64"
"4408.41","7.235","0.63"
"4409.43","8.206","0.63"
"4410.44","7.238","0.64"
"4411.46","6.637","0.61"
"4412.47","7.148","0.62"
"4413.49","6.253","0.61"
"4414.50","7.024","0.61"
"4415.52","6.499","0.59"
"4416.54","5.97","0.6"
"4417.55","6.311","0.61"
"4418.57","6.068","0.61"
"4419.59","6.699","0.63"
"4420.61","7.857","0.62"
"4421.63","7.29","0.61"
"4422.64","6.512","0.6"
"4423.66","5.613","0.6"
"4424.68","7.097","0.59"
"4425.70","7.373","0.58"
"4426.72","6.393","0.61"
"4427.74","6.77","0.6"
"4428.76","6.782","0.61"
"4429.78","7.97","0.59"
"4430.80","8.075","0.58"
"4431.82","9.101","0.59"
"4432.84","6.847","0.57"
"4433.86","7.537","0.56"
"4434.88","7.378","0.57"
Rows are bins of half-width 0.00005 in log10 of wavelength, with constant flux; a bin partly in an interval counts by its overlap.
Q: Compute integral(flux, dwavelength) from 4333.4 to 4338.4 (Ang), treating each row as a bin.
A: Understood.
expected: 35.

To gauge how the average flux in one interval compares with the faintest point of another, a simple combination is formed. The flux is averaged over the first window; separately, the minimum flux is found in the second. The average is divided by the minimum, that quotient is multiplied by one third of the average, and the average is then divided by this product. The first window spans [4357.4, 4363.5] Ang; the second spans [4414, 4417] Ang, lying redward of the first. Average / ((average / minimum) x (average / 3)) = 2.69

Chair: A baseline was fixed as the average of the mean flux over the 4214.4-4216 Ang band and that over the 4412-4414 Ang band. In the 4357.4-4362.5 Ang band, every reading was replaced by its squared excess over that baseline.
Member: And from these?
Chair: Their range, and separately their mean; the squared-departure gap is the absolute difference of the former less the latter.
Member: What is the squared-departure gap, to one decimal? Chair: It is 1.0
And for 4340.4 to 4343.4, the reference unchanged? 0.2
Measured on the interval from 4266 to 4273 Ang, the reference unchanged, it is 0.5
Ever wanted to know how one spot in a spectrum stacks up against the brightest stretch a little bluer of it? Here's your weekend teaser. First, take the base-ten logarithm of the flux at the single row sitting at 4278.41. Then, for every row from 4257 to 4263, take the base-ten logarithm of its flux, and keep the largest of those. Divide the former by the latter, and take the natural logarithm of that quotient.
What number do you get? -0.13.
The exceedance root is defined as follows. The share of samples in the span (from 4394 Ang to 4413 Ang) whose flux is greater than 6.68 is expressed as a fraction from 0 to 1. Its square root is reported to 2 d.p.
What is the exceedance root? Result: 0.65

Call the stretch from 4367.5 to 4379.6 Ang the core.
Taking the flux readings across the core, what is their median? 6.58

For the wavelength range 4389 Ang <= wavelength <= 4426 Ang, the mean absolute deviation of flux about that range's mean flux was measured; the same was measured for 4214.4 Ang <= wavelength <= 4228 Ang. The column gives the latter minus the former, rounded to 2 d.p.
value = -0.14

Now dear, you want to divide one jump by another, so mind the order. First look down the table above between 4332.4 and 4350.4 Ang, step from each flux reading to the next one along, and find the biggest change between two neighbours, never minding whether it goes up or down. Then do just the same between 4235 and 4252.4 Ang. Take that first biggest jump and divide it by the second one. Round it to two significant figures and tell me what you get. 0.83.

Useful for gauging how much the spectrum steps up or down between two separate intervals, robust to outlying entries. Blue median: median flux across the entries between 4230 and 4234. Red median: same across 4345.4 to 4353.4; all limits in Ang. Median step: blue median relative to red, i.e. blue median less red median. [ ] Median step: -0.2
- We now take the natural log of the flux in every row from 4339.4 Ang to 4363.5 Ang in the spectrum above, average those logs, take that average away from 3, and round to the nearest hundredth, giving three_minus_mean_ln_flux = 1.06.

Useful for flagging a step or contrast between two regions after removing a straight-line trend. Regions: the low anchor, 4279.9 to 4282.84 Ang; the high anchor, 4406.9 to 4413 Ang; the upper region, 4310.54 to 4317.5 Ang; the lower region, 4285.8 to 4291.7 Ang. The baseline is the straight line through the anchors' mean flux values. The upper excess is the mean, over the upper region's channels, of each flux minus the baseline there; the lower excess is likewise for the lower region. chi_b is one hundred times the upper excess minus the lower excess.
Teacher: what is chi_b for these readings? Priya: -16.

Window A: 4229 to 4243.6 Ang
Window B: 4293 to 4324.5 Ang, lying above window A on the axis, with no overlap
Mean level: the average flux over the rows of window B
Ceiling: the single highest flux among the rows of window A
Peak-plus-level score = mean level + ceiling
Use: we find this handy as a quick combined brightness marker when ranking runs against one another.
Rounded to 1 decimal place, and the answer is 14.6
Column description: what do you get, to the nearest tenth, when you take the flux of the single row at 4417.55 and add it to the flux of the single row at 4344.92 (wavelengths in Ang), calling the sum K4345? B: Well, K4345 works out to 13.4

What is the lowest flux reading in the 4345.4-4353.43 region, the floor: 5.993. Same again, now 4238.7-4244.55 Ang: 6.564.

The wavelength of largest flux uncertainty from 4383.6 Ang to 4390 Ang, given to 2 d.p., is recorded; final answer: 4384.12 Ang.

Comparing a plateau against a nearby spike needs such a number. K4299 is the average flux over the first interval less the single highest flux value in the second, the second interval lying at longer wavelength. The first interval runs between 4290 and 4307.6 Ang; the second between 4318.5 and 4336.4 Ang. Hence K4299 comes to -0.44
